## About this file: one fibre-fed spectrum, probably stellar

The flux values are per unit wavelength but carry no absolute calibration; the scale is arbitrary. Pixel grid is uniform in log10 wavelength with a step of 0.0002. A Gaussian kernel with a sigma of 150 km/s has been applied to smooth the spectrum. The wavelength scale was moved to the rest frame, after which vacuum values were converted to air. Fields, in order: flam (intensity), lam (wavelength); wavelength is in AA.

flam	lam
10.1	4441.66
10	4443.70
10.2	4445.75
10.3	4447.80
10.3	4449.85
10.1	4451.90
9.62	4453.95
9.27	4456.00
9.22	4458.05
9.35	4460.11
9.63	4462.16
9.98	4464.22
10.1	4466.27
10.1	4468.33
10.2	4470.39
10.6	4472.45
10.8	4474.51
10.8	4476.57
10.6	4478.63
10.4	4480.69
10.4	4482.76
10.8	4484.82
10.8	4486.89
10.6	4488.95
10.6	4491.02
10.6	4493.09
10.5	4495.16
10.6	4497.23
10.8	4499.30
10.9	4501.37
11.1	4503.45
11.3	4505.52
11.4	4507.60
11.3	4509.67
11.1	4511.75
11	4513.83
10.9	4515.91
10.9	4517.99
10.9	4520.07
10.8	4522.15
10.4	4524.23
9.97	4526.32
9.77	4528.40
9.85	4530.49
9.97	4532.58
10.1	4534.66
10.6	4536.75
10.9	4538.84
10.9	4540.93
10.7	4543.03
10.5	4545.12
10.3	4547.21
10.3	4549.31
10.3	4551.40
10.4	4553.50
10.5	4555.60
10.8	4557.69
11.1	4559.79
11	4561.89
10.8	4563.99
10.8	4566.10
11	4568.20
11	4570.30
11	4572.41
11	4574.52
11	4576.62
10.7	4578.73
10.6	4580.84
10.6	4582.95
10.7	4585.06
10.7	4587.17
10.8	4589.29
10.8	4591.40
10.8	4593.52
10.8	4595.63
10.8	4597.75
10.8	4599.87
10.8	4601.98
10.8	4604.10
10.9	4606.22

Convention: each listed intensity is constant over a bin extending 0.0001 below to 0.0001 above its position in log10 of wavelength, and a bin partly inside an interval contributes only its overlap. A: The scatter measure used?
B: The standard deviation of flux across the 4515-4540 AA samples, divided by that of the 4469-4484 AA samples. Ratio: 2.1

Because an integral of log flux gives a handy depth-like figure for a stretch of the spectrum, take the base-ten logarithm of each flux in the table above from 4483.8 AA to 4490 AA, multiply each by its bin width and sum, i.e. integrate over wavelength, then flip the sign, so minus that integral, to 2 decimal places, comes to -6.39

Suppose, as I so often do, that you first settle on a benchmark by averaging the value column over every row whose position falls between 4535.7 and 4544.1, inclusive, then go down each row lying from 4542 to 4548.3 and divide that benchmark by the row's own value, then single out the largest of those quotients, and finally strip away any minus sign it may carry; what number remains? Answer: 1.05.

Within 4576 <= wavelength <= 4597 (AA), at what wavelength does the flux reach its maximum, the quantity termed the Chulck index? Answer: 4576.62 AA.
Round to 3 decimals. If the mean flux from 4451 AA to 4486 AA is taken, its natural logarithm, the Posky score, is 2.314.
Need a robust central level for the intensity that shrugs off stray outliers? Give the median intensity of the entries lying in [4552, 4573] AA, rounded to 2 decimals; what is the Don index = 10.90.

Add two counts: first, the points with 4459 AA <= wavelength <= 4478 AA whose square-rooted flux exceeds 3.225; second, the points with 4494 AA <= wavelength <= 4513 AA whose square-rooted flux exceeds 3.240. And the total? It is 12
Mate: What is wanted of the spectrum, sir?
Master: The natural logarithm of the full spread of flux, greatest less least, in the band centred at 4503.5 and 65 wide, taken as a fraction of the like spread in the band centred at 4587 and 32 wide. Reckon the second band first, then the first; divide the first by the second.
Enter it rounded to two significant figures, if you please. 1.4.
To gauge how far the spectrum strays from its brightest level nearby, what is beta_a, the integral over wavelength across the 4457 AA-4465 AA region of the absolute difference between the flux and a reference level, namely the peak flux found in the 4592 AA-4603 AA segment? 10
